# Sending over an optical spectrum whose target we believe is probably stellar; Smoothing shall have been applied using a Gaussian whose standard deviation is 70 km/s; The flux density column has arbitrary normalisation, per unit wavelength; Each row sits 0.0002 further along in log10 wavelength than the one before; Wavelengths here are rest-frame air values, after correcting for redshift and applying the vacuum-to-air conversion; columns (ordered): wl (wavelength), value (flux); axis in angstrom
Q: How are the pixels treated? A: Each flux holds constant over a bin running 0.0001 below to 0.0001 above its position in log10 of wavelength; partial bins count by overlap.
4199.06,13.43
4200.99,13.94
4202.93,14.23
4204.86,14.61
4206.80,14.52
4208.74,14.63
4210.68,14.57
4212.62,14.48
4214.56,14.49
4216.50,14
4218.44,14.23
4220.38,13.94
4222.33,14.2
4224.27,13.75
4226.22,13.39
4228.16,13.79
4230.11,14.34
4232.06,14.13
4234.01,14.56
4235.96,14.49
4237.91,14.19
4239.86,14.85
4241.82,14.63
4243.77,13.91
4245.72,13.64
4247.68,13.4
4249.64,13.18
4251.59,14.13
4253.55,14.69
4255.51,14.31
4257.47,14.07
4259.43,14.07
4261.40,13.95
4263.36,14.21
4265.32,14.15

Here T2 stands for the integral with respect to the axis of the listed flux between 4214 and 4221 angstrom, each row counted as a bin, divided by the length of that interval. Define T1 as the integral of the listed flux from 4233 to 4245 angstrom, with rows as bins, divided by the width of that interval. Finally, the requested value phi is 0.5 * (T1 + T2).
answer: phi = 14.3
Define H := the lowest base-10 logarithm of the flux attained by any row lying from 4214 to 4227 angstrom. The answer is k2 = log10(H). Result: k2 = 0.052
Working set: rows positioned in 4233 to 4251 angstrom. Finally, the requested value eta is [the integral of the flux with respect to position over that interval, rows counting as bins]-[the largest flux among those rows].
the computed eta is 239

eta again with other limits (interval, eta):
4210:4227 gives 225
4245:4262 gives 222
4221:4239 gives 239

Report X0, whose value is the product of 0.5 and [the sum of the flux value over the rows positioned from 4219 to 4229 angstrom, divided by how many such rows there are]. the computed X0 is 6.9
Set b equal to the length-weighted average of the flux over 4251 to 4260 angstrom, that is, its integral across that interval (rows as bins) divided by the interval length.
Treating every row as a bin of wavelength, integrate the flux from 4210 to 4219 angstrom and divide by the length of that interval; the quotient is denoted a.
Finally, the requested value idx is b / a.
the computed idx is 0.99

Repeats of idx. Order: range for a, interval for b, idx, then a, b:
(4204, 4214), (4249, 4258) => 0.97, 14.55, 14.1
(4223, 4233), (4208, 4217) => 1.04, 13.89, 14.5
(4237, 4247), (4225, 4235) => 0.99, 14.22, 14.0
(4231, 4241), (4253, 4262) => 0.98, 14.44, 14.2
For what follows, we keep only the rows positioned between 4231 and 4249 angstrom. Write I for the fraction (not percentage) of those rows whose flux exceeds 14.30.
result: 0.44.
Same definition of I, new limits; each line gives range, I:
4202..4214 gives 0.83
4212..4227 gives 0.25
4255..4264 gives 0.20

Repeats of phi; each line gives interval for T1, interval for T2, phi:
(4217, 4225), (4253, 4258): 14.2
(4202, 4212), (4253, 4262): 14.4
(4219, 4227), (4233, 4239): 14.1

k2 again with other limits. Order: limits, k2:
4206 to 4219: 0.059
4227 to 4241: 0.057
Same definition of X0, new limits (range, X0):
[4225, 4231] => 6.9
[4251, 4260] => 7.1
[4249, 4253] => 6.8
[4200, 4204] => 7.0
